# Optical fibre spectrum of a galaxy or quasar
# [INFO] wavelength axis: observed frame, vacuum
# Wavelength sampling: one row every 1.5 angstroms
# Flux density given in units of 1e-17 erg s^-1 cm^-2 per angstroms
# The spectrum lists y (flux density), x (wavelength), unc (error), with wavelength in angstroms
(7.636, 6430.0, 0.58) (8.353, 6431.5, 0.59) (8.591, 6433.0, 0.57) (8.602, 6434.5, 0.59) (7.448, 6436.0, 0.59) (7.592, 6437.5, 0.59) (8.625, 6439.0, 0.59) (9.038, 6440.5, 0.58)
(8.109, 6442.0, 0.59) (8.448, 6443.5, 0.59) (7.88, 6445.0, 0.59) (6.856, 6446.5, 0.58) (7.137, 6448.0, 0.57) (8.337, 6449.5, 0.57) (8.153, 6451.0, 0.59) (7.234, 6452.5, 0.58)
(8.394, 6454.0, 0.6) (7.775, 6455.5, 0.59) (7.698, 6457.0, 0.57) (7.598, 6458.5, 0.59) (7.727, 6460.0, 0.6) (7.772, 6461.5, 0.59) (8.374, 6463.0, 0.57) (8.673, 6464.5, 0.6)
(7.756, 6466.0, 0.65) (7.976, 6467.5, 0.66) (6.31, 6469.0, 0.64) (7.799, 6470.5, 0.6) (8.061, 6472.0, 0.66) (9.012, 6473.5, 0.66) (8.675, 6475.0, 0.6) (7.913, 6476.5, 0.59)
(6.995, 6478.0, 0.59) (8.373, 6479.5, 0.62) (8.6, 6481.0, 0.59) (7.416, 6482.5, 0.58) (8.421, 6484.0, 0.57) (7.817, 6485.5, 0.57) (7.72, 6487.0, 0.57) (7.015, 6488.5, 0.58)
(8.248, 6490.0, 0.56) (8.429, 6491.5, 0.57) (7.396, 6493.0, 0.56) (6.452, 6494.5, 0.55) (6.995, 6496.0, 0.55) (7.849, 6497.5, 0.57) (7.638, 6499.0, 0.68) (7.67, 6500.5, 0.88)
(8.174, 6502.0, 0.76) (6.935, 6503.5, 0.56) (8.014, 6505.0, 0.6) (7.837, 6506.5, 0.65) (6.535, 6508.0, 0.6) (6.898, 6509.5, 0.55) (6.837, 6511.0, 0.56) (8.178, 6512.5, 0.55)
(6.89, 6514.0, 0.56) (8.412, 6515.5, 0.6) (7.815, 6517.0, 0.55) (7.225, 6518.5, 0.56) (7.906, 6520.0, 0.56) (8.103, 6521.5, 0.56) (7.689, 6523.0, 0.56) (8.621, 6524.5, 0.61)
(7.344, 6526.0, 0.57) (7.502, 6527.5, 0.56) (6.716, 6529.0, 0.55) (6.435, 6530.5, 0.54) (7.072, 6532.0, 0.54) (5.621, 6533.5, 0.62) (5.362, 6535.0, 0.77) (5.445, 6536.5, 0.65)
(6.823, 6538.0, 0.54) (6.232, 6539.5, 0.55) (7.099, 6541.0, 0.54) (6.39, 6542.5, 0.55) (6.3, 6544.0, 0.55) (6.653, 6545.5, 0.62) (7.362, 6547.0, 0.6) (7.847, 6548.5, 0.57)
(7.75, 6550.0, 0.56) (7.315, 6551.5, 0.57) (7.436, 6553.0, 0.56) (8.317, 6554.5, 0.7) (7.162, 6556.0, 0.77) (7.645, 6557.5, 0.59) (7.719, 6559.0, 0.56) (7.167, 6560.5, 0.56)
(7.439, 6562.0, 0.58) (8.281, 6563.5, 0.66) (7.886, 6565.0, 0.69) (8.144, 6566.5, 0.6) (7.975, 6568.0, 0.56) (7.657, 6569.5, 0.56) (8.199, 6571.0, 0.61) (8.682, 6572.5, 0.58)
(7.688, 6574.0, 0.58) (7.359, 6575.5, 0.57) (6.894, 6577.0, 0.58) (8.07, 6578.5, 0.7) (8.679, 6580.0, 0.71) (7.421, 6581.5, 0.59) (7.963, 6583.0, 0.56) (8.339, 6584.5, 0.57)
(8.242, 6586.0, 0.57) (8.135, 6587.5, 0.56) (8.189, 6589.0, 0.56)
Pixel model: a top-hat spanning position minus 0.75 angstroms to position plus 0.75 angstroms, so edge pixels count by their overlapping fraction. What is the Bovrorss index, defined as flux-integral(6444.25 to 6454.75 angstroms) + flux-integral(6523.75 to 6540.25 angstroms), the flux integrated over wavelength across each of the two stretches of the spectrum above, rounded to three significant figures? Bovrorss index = 191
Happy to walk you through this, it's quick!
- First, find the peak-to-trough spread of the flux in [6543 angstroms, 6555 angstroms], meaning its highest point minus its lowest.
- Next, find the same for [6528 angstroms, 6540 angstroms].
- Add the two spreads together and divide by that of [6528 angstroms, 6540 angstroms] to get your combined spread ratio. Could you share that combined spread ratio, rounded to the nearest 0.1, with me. 2.2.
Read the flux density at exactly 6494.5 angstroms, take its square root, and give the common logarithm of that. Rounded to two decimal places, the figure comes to 0.40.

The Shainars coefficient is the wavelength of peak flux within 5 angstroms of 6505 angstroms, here 6502.0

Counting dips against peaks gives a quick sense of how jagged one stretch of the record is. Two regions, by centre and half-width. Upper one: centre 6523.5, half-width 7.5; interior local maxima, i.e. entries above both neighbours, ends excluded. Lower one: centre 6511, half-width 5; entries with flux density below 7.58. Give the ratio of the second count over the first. 1.3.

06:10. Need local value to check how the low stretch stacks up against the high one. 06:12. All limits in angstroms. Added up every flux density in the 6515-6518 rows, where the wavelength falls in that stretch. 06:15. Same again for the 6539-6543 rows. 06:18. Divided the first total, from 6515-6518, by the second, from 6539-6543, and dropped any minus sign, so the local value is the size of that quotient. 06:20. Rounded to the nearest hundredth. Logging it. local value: 0.82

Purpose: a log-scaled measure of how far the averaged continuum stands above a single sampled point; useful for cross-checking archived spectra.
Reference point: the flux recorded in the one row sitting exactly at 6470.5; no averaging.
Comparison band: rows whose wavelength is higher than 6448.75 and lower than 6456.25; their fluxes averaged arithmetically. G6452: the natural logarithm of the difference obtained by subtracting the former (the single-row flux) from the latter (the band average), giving -1.72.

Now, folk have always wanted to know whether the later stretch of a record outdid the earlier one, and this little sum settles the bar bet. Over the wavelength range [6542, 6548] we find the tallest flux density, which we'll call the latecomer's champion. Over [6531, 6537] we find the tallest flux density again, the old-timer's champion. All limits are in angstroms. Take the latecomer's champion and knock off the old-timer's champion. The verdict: 0.29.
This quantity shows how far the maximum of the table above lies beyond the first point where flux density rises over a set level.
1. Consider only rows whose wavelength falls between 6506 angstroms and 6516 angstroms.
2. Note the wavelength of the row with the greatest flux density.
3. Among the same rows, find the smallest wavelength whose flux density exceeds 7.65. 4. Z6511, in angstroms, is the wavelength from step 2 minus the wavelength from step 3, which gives 9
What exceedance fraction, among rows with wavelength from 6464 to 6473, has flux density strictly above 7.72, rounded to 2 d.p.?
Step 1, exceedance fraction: 0.83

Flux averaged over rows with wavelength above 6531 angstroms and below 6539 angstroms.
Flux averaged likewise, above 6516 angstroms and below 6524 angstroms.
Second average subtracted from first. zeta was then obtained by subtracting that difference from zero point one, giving 1.8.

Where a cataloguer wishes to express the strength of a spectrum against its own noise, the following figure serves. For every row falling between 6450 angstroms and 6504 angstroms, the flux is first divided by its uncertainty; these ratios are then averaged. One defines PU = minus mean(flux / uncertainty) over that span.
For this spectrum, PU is -13.0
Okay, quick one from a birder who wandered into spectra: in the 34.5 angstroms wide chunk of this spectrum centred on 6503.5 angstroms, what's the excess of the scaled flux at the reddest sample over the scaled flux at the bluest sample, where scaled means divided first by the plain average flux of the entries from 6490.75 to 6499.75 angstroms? 0.025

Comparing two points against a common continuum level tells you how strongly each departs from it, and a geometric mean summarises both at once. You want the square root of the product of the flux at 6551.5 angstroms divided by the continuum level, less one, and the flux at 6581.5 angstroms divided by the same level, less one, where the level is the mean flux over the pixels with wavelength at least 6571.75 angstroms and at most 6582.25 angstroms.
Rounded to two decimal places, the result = 0.06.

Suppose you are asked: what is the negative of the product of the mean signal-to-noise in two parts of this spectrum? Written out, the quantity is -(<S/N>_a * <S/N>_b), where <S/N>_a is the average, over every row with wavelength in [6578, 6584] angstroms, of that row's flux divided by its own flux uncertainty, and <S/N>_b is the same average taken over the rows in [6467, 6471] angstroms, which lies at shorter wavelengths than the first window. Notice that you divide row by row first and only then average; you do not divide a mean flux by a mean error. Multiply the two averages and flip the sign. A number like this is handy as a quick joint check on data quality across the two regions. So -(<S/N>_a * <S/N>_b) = -147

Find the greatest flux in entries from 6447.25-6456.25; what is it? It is 8.394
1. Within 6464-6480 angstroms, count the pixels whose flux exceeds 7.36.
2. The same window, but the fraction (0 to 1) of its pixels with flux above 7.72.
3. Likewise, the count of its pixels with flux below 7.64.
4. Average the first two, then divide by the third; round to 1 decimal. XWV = 2.5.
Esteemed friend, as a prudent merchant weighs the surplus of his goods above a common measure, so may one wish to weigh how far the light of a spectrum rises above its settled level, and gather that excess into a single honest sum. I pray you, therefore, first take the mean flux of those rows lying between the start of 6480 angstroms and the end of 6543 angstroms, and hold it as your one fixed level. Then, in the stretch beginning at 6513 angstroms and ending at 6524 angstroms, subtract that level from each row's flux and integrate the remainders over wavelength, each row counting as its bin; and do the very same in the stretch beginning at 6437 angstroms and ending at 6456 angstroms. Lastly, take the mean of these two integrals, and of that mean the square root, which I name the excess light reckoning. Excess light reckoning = 2.9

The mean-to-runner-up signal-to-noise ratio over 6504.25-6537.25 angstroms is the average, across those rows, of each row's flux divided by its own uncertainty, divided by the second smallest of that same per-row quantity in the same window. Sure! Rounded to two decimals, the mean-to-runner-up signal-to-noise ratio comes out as 1.49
